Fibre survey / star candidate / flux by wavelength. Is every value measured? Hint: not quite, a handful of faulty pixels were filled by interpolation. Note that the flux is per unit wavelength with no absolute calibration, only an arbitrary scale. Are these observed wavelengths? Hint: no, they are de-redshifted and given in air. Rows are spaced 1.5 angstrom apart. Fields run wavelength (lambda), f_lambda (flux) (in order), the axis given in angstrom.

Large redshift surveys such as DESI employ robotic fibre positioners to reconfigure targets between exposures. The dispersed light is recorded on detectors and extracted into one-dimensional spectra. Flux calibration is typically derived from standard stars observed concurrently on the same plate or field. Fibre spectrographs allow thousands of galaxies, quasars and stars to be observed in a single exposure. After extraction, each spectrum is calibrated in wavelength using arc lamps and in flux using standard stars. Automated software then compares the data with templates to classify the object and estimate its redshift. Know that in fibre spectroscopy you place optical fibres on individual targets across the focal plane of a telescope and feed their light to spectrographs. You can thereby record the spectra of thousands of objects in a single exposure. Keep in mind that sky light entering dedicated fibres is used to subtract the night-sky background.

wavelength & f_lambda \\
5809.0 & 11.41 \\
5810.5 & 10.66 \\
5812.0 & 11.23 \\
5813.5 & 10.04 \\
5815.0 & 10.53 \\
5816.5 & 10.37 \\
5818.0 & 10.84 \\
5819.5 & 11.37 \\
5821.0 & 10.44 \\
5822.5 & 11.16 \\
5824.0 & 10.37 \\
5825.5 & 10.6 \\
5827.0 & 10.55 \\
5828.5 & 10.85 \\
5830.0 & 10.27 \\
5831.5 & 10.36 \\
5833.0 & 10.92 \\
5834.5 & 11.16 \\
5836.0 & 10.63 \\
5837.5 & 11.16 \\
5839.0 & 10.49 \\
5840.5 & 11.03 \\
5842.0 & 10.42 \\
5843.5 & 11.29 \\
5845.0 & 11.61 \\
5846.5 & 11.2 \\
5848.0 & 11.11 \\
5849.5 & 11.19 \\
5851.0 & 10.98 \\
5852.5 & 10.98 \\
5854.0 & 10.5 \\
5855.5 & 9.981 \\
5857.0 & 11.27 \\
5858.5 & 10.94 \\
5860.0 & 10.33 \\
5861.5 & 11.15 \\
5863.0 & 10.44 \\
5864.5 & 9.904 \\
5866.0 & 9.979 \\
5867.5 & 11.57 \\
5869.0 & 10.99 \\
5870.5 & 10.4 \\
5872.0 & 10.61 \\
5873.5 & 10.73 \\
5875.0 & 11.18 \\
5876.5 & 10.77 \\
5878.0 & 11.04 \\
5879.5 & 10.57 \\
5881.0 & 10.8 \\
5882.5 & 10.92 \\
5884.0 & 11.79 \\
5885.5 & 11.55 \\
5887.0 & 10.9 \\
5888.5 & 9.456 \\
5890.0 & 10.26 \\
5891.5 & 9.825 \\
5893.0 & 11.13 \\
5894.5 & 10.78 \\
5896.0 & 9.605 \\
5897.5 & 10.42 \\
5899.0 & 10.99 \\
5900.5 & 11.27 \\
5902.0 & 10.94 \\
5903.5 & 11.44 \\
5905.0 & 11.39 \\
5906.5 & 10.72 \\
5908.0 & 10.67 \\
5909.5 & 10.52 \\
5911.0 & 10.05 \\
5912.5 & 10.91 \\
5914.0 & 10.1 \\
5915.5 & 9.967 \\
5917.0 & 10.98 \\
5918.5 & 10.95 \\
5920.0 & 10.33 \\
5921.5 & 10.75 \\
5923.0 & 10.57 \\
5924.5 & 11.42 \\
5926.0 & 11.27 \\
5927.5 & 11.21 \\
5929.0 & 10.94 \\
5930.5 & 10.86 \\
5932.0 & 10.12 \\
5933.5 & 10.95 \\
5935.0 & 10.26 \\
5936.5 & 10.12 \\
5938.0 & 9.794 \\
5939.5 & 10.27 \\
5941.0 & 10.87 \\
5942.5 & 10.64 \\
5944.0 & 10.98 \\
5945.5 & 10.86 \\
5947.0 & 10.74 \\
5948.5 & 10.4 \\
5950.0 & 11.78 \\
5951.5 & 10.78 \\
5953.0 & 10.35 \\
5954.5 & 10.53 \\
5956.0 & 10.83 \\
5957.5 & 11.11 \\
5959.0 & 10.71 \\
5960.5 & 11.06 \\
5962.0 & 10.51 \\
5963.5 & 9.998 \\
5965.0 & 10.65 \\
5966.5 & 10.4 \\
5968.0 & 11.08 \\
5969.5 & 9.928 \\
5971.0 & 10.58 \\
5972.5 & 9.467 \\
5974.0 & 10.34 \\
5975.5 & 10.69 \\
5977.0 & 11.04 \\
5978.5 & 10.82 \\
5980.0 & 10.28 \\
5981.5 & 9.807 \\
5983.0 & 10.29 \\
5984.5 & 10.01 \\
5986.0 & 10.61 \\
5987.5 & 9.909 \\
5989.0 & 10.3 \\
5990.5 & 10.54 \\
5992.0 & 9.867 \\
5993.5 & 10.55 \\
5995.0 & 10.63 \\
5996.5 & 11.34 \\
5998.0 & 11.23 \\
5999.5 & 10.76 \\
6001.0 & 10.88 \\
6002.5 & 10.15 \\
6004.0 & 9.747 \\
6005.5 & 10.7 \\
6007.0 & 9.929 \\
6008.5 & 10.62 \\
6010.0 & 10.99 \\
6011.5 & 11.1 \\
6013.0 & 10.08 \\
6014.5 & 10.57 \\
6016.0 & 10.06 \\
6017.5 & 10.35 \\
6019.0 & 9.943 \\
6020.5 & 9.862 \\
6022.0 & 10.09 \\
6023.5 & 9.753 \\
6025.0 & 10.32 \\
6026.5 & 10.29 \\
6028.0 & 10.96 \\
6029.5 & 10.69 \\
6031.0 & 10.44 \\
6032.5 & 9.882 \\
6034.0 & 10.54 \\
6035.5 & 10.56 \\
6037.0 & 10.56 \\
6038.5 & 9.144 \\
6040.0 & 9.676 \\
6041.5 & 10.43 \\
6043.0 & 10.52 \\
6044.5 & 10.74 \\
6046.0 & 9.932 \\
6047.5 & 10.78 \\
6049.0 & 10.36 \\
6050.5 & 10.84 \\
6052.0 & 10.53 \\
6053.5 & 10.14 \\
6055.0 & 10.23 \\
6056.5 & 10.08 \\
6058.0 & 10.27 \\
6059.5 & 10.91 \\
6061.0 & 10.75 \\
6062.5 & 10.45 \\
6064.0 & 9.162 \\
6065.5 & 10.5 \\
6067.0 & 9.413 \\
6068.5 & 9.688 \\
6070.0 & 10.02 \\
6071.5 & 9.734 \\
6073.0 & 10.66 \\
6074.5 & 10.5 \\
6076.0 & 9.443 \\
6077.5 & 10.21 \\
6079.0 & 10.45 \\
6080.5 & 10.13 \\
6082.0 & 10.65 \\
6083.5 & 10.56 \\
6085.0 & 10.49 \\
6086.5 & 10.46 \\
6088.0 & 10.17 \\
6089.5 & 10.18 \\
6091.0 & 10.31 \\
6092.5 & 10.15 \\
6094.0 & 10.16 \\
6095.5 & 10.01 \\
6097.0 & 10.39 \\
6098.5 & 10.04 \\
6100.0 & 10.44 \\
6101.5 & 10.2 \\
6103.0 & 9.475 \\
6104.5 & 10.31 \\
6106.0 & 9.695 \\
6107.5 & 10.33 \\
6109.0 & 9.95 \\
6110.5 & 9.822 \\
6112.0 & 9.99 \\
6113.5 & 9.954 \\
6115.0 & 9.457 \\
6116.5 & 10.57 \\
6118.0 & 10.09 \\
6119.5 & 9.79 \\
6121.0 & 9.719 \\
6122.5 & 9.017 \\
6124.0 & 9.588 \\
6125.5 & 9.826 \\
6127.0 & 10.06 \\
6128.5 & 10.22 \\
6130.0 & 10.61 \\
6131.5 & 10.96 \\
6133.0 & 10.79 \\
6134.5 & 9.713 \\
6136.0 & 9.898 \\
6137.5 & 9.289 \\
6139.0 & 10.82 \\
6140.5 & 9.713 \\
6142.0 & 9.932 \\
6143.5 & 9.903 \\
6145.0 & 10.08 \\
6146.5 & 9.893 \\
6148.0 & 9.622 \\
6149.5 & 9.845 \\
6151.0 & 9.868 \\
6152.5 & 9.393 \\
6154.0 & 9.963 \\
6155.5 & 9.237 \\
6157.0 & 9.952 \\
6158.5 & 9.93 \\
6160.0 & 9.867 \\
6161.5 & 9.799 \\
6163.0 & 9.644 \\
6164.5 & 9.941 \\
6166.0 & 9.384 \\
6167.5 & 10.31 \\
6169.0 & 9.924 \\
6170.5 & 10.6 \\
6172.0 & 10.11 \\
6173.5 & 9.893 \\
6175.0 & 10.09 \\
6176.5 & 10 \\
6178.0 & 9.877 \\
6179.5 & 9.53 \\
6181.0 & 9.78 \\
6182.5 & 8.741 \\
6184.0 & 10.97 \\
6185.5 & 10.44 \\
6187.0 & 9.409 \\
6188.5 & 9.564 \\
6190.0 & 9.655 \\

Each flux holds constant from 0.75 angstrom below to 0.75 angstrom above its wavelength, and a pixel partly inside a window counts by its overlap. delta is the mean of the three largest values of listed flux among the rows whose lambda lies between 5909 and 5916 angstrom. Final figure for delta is 10.5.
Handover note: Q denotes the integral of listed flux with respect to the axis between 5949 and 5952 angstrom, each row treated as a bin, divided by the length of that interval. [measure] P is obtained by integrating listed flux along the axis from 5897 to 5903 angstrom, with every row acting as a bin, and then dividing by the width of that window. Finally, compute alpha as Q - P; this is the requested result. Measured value 0.3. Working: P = 10.9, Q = 11.2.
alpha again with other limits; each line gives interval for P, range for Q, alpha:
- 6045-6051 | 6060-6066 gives -0.2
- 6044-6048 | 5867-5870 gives 0.7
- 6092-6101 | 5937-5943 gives 0.2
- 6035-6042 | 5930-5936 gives 0.5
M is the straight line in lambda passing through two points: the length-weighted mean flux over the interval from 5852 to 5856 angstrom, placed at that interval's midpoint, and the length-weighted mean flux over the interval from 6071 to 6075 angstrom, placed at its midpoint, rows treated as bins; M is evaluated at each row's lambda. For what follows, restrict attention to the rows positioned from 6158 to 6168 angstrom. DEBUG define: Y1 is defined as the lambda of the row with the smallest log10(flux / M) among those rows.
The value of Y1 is 6166.0 angstrom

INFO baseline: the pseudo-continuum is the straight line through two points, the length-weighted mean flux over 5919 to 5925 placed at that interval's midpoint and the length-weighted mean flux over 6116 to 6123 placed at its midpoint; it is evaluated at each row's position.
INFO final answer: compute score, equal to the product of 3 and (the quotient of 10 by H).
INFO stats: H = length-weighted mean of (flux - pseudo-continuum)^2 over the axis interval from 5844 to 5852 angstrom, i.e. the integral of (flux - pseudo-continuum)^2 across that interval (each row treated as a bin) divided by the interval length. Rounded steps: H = 0.1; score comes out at 538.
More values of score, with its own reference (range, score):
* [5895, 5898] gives 34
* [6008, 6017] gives 144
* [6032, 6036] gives 272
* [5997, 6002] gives 82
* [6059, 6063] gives 77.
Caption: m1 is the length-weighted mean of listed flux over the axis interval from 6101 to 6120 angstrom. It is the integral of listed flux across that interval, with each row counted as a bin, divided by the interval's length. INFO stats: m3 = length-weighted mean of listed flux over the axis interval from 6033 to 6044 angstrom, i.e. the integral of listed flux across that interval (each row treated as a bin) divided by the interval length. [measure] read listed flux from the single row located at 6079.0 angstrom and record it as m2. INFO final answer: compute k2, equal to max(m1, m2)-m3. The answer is 0.24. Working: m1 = 10.0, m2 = 10.45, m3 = 10.21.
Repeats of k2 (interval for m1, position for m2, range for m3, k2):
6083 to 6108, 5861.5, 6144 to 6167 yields 1.38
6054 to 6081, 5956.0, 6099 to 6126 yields 0.93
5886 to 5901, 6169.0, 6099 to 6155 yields 0.50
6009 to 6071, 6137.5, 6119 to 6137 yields 0.27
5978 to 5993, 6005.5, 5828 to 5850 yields -0.21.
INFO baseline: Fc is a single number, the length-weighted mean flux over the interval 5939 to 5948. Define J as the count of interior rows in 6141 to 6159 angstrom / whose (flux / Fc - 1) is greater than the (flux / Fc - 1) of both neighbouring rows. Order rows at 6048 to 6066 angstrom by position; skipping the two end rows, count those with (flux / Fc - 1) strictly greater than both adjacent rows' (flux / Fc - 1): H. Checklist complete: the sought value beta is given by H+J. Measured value 7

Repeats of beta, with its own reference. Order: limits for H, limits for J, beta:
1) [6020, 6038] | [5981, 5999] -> 7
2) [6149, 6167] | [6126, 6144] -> 8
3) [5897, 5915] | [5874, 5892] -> 6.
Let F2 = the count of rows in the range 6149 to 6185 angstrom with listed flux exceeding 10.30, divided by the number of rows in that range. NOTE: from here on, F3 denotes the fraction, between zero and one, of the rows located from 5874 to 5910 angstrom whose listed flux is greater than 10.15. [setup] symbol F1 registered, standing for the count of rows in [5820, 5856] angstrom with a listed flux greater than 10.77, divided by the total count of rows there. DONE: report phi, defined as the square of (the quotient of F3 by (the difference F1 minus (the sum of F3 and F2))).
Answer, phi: 3.6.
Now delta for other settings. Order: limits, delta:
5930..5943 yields 10.9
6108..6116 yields 10.0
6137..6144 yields 10.2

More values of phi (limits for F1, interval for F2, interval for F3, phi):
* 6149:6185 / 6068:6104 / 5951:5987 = 0.5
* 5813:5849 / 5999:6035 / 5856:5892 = 0.9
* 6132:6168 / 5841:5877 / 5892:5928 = 0.3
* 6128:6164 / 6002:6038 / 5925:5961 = 0.5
